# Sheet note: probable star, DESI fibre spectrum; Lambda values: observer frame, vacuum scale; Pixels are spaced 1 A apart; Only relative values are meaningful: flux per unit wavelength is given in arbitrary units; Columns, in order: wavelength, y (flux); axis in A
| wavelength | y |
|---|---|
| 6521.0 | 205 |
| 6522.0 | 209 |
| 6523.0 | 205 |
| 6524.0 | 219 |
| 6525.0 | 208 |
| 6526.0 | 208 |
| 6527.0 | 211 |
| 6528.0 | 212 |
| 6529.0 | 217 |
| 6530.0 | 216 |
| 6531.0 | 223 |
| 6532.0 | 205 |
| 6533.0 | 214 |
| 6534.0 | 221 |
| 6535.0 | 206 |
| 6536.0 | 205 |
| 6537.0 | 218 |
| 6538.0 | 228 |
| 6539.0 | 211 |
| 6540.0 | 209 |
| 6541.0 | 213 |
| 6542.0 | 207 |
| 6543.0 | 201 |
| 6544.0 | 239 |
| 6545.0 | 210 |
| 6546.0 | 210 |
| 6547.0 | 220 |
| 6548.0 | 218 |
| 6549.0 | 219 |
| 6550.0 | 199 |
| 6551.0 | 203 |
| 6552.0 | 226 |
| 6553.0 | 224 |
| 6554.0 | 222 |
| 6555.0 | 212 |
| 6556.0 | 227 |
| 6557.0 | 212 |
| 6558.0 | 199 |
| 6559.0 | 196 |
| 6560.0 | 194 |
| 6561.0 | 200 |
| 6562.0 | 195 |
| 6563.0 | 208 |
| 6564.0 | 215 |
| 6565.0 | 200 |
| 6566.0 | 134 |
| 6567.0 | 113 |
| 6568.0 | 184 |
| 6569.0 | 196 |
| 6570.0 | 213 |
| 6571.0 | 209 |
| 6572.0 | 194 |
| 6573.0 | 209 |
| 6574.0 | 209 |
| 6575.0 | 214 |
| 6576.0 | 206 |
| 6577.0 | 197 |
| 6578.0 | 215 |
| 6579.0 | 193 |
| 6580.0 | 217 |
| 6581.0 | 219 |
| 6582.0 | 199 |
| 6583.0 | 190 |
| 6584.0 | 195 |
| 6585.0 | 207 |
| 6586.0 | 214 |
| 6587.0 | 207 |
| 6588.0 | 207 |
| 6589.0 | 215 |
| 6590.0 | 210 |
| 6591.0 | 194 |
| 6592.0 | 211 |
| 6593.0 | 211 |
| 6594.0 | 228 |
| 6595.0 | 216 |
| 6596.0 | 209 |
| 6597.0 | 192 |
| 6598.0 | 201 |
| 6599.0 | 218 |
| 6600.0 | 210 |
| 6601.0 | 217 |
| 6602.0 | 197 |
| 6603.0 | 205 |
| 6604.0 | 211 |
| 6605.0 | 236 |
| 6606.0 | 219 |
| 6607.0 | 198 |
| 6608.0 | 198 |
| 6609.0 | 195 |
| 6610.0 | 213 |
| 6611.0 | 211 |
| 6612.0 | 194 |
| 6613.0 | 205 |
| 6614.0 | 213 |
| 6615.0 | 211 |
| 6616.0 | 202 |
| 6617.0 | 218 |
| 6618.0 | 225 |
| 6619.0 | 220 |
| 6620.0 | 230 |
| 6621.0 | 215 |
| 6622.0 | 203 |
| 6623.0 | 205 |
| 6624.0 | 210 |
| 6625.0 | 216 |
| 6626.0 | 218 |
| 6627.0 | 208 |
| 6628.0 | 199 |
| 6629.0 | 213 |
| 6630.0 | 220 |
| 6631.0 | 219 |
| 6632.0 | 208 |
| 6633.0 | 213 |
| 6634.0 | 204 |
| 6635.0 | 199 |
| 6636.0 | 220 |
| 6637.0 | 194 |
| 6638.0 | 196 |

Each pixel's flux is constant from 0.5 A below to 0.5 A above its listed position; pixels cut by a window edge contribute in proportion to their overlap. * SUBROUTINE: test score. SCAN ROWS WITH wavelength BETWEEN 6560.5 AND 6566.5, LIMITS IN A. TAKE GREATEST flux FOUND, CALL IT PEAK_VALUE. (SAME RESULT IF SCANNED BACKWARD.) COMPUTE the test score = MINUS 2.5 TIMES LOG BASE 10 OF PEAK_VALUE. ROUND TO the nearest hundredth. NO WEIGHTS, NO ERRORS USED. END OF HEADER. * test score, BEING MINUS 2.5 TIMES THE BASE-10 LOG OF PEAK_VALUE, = -5.83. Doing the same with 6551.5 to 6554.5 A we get -5.89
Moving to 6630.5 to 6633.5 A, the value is -5.85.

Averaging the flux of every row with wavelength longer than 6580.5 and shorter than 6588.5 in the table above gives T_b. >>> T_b 205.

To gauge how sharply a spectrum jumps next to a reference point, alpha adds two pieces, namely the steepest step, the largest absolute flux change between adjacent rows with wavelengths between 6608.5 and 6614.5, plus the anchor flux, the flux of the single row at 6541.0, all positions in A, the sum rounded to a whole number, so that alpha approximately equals 231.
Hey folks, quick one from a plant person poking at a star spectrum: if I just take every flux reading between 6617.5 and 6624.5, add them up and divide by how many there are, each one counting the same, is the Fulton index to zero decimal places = 215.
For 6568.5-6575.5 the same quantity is 206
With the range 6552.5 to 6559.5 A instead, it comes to 213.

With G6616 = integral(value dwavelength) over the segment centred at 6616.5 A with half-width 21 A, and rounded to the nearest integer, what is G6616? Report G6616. 8812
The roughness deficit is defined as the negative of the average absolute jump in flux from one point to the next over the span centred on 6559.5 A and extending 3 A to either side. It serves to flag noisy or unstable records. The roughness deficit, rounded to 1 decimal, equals -5.8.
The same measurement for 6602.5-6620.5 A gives -10.4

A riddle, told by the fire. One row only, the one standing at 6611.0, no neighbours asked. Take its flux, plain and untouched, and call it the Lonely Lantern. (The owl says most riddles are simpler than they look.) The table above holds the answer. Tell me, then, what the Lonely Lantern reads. 211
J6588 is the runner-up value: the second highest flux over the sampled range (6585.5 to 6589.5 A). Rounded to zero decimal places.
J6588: 214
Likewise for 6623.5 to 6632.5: 219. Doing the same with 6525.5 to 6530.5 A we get 216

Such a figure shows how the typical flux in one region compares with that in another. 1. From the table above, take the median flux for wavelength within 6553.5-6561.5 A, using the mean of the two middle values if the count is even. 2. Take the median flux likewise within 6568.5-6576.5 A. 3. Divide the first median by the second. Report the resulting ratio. 0.99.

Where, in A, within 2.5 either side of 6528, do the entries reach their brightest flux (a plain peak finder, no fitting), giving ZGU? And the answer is 6529.0 A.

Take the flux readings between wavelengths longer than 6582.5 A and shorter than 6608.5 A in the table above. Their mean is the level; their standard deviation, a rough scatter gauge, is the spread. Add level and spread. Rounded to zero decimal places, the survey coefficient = 219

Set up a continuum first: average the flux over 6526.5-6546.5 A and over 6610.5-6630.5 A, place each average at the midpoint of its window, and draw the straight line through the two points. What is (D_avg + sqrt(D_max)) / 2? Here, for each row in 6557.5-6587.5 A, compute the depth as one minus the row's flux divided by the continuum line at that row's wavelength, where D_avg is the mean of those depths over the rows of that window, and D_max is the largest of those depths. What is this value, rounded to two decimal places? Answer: 0.38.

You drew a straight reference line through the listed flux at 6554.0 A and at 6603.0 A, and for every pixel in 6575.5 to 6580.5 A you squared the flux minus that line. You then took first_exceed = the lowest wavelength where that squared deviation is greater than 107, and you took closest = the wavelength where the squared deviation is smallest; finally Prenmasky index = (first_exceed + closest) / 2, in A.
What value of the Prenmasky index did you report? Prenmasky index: 6577.5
